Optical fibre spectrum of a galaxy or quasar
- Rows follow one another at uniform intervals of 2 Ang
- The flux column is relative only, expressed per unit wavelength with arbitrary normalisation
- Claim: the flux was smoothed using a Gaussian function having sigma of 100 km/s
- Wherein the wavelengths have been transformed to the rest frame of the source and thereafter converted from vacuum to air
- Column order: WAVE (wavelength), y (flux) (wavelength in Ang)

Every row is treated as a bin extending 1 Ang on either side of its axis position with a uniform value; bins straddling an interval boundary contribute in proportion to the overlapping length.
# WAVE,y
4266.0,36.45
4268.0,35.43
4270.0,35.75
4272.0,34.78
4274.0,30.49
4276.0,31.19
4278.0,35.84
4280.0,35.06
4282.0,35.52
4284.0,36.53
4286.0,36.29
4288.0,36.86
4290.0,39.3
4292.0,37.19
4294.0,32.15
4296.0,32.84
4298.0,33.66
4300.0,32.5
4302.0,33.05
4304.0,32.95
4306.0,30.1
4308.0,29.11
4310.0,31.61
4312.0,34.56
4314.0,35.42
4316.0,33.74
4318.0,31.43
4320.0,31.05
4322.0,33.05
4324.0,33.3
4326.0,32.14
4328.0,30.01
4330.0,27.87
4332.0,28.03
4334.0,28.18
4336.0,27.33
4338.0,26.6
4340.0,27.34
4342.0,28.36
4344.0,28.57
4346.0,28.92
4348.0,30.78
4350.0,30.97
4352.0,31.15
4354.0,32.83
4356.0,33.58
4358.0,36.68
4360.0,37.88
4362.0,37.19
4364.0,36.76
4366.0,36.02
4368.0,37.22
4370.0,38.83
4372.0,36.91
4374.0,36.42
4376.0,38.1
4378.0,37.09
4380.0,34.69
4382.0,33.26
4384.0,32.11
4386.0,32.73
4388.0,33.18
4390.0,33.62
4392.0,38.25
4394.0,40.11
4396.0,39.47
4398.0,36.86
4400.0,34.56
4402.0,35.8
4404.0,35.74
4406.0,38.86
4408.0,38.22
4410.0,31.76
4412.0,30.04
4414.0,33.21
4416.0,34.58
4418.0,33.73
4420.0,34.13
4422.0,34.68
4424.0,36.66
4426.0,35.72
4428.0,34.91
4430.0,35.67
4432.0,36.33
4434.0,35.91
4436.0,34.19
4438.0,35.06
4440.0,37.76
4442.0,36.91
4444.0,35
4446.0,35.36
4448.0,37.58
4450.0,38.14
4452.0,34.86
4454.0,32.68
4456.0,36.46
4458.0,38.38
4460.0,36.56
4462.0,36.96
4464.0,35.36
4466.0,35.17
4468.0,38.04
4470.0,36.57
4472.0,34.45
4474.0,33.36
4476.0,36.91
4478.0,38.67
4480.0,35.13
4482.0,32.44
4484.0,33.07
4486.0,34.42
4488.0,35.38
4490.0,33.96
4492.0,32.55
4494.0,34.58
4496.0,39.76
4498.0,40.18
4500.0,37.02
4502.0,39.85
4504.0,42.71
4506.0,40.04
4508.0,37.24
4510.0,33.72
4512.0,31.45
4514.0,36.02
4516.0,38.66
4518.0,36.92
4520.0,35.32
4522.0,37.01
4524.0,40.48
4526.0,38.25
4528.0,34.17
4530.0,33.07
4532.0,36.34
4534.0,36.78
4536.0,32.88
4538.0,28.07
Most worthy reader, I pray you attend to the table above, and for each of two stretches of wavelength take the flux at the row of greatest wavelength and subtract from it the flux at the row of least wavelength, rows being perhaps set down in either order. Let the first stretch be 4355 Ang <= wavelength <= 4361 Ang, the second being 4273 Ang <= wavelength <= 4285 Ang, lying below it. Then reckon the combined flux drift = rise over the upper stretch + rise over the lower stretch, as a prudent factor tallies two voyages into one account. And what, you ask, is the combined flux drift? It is 10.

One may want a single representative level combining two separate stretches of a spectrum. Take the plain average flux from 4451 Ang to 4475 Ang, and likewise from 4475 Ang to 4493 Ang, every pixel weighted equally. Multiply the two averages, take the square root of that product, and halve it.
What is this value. 17.6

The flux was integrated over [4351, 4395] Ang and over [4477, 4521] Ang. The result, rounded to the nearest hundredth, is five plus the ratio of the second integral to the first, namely 6.02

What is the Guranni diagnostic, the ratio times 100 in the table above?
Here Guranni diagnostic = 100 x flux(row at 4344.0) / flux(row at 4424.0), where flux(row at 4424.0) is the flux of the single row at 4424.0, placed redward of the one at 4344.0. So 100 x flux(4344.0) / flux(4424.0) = 78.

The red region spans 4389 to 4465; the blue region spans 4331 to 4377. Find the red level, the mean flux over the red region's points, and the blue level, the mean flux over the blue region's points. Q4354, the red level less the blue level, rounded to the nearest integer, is 3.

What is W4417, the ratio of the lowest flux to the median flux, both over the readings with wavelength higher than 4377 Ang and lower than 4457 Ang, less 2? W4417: -1.147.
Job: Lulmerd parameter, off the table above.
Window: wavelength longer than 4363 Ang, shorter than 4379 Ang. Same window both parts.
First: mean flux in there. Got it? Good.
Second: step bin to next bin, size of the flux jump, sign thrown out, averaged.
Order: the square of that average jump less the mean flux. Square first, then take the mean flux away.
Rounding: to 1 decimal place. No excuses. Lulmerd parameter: -35.6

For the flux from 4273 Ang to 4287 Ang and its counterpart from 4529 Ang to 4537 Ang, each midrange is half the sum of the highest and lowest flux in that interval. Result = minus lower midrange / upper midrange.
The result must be -0.962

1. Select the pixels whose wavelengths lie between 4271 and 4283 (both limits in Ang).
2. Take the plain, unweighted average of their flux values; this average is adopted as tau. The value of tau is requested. 34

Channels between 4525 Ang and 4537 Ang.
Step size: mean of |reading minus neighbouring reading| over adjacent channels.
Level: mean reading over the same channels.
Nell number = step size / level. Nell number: 0.073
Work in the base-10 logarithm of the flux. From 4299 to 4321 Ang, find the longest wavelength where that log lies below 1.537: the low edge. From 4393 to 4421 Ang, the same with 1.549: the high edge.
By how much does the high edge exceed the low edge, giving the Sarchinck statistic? 100 Ang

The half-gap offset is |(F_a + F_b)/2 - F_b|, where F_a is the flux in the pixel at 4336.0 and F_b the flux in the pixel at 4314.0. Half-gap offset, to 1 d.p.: 4.0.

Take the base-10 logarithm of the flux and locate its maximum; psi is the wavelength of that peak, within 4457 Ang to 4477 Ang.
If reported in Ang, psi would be 4458.0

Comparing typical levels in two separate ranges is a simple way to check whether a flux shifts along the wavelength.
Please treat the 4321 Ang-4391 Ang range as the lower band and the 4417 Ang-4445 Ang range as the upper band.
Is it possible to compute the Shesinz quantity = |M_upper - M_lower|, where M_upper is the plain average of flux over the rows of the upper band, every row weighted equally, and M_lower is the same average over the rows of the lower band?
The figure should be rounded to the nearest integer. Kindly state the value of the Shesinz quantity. 3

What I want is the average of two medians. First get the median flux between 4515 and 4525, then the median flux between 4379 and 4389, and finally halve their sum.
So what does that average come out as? 35.1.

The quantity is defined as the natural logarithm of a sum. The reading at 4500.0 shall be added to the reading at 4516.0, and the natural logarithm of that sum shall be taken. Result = 4.33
